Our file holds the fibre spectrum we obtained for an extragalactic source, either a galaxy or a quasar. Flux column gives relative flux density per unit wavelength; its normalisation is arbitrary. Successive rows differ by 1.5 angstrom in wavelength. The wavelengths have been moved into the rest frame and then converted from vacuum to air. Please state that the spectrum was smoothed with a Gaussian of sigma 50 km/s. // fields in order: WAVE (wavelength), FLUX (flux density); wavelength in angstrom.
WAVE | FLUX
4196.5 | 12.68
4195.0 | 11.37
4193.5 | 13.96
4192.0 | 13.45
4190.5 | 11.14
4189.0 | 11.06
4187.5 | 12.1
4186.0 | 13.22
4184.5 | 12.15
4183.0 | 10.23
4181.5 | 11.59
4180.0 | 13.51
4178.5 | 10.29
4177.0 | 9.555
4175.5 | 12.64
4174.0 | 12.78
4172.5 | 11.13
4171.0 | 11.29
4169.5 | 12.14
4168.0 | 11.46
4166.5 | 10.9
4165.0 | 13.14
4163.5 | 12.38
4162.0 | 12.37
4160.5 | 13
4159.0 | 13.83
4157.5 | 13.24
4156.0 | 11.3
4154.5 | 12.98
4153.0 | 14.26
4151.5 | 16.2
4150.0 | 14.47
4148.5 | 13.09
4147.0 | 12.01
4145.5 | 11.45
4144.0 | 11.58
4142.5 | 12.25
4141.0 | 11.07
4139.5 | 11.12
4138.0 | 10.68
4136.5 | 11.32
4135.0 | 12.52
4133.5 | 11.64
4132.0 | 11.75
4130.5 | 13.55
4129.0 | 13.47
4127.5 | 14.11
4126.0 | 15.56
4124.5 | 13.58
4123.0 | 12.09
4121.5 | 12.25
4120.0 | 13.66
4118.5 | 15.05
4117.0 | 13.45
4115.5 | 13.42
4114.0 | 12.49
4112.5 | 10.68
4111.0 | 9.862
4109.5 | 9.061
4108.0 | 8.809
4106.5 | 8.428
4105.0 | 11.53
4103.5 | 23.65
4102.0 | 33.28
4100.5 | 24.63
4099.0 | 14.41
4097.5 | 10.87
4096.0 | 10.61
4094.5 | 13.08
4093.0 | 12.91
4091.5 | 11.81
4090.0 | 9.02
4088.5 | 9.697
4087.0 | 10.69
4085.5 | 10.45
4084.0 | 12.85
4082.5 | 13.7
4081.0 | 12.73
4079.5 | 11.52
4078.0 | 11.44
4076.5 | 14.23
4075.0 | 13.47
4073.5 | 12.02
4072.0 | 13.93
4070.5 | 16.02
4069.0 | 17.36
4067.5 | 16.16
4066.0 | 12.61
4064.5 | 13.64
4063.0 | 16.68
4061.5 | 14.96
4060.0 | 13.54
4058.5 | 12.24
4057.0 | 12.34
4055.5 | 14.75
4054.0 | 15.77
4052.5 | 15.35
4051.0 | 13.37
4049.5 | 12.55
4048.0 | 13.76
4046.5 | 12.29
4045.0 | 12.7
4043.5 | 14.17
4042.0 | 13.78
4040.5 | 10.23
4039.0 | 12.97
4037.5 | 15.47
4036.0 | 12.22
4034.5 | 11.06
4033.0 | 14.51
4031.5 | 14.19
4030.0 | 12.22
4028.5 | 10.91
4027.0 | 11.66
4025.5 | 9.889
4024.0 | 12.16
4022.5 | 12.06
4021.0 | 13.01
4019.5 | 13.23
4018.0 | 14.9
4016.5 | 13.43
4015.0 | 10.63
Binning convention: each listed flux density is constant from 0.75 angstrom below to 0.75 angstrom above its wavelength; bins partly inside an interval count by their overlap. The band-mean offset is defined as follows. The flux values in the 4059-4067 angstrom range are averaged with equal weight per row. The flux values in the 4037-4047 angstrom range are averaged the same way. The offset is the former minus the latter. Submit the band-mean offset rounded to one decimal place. 1.2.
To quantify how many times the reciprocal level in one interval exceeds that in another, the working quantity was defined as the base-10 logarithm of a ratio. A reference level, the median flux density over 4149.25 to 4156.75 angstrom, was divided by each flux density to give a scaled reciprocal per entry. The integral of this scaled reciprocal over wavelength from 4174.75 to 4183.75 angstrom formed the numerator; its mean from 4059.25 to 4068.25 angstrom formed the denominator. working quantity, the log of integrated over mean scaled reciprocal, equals 1.07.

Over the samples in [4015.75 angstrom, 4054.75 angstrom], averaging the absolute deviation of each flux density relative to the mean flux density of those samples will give 1.23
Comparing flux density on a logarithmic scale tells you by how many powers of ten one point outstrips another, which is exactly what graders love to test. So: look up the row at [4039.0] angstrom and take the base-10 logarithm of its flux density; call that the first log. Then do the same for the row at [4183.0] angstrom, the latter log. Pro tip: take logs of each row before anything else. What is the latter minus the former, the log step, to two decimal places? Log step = -0.10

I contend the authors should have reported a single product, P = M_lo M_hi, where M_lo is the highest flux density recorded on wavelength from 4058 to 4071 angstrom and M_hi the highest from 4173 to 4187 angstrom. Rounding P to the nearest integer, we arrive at 235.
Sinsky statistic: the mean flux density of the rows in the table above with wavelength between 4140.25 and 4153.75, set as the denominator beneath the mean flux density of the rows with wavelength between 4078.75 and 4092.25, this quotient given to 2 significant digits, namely 0.88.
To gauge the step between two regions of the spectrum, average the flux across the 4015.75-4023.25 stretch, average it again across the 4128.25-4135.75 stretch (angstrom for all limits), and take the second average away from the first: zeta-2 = 0.7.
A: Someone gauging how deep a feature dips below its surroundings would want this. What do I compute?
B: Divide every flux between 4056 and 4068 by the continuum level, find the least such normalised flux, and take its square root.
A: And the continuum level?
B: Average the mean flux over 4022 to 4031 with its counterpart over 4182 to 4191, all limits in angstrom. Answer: 1.03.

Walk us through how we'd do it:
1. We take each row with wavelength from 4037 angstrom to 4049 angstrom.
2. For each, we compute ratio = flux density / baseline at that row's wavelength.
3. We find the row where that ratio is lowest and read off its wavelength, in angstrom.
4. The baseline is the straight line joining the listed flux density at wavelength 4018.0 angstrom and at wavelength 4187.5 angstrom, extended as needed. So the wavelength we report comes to 4040.5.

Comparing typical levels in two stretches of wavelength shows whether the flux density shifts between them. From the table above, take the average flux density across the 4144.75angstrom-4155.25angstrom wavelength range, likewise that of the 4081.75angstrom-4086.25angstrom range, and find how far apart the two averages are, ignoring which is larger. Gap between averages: 1.2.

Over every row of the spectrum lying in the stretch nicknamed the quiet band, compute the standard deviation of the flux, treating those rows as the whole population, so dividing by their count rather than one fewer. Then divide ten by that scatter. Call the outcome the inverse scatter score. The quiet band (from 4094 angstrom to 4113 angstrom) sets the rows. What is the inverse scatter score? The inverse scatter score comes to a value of 1.4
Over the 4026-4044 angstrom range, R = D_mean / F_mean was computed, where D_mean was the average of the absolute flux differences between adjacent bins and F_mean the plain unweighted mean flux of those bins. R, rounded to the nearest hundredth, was 0.15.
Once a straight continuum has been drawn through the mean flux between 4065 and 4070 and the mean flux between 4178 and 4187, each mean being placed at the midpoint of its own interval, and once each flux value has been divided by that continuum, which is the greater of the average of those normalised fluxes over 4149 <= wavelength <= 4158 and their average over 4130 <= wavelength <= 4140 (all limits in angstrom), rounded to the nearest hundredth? 1.08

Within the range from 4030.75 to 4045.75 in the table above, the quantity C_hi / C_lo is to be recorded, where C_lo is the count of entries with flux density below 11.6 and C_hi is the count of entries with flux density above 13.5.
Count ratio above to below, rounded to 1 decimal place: 2.5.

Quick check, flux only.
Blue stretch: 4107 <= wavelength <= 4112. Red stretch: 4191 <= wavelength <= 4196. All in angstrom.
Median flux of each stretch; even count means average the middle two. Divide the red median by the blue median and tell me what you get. 1.48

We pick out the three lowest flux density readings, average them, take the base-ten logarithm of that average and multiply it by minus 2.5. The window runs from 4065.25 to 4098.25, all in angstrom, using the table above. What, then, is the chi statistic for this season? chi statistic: -2.47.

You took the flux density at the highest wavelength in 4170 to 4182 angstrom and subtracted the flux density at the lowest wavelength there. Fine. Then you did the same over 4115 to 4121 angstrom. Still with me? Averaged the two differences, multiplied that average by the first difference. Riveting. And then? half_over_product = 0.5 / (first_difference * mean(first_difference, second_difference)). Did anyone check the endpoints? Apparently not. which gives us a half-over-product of 6.2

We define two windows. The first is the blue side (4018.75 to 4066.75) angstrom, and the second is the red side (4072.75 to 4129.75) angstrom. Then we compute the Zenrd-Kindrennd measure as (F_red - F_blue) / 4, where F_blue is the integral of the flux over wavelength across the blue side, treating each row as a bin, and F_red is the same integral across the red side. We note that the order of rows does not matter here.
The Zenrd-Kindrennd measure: 32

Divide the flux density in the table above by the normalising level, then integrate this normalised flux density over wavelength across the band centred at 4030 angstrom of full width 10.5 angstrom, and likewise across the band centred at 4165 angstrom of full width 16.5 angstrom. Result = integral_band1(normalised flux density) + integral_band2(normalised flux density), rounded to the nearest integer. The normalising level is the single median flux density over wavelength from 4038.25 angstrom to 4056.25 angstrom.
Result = 24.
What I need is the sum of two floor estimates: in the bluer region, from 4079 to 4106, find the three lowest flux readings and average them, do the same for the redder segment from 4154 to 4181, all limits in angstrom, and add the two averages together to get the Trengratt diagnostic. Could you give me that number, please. 20.0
